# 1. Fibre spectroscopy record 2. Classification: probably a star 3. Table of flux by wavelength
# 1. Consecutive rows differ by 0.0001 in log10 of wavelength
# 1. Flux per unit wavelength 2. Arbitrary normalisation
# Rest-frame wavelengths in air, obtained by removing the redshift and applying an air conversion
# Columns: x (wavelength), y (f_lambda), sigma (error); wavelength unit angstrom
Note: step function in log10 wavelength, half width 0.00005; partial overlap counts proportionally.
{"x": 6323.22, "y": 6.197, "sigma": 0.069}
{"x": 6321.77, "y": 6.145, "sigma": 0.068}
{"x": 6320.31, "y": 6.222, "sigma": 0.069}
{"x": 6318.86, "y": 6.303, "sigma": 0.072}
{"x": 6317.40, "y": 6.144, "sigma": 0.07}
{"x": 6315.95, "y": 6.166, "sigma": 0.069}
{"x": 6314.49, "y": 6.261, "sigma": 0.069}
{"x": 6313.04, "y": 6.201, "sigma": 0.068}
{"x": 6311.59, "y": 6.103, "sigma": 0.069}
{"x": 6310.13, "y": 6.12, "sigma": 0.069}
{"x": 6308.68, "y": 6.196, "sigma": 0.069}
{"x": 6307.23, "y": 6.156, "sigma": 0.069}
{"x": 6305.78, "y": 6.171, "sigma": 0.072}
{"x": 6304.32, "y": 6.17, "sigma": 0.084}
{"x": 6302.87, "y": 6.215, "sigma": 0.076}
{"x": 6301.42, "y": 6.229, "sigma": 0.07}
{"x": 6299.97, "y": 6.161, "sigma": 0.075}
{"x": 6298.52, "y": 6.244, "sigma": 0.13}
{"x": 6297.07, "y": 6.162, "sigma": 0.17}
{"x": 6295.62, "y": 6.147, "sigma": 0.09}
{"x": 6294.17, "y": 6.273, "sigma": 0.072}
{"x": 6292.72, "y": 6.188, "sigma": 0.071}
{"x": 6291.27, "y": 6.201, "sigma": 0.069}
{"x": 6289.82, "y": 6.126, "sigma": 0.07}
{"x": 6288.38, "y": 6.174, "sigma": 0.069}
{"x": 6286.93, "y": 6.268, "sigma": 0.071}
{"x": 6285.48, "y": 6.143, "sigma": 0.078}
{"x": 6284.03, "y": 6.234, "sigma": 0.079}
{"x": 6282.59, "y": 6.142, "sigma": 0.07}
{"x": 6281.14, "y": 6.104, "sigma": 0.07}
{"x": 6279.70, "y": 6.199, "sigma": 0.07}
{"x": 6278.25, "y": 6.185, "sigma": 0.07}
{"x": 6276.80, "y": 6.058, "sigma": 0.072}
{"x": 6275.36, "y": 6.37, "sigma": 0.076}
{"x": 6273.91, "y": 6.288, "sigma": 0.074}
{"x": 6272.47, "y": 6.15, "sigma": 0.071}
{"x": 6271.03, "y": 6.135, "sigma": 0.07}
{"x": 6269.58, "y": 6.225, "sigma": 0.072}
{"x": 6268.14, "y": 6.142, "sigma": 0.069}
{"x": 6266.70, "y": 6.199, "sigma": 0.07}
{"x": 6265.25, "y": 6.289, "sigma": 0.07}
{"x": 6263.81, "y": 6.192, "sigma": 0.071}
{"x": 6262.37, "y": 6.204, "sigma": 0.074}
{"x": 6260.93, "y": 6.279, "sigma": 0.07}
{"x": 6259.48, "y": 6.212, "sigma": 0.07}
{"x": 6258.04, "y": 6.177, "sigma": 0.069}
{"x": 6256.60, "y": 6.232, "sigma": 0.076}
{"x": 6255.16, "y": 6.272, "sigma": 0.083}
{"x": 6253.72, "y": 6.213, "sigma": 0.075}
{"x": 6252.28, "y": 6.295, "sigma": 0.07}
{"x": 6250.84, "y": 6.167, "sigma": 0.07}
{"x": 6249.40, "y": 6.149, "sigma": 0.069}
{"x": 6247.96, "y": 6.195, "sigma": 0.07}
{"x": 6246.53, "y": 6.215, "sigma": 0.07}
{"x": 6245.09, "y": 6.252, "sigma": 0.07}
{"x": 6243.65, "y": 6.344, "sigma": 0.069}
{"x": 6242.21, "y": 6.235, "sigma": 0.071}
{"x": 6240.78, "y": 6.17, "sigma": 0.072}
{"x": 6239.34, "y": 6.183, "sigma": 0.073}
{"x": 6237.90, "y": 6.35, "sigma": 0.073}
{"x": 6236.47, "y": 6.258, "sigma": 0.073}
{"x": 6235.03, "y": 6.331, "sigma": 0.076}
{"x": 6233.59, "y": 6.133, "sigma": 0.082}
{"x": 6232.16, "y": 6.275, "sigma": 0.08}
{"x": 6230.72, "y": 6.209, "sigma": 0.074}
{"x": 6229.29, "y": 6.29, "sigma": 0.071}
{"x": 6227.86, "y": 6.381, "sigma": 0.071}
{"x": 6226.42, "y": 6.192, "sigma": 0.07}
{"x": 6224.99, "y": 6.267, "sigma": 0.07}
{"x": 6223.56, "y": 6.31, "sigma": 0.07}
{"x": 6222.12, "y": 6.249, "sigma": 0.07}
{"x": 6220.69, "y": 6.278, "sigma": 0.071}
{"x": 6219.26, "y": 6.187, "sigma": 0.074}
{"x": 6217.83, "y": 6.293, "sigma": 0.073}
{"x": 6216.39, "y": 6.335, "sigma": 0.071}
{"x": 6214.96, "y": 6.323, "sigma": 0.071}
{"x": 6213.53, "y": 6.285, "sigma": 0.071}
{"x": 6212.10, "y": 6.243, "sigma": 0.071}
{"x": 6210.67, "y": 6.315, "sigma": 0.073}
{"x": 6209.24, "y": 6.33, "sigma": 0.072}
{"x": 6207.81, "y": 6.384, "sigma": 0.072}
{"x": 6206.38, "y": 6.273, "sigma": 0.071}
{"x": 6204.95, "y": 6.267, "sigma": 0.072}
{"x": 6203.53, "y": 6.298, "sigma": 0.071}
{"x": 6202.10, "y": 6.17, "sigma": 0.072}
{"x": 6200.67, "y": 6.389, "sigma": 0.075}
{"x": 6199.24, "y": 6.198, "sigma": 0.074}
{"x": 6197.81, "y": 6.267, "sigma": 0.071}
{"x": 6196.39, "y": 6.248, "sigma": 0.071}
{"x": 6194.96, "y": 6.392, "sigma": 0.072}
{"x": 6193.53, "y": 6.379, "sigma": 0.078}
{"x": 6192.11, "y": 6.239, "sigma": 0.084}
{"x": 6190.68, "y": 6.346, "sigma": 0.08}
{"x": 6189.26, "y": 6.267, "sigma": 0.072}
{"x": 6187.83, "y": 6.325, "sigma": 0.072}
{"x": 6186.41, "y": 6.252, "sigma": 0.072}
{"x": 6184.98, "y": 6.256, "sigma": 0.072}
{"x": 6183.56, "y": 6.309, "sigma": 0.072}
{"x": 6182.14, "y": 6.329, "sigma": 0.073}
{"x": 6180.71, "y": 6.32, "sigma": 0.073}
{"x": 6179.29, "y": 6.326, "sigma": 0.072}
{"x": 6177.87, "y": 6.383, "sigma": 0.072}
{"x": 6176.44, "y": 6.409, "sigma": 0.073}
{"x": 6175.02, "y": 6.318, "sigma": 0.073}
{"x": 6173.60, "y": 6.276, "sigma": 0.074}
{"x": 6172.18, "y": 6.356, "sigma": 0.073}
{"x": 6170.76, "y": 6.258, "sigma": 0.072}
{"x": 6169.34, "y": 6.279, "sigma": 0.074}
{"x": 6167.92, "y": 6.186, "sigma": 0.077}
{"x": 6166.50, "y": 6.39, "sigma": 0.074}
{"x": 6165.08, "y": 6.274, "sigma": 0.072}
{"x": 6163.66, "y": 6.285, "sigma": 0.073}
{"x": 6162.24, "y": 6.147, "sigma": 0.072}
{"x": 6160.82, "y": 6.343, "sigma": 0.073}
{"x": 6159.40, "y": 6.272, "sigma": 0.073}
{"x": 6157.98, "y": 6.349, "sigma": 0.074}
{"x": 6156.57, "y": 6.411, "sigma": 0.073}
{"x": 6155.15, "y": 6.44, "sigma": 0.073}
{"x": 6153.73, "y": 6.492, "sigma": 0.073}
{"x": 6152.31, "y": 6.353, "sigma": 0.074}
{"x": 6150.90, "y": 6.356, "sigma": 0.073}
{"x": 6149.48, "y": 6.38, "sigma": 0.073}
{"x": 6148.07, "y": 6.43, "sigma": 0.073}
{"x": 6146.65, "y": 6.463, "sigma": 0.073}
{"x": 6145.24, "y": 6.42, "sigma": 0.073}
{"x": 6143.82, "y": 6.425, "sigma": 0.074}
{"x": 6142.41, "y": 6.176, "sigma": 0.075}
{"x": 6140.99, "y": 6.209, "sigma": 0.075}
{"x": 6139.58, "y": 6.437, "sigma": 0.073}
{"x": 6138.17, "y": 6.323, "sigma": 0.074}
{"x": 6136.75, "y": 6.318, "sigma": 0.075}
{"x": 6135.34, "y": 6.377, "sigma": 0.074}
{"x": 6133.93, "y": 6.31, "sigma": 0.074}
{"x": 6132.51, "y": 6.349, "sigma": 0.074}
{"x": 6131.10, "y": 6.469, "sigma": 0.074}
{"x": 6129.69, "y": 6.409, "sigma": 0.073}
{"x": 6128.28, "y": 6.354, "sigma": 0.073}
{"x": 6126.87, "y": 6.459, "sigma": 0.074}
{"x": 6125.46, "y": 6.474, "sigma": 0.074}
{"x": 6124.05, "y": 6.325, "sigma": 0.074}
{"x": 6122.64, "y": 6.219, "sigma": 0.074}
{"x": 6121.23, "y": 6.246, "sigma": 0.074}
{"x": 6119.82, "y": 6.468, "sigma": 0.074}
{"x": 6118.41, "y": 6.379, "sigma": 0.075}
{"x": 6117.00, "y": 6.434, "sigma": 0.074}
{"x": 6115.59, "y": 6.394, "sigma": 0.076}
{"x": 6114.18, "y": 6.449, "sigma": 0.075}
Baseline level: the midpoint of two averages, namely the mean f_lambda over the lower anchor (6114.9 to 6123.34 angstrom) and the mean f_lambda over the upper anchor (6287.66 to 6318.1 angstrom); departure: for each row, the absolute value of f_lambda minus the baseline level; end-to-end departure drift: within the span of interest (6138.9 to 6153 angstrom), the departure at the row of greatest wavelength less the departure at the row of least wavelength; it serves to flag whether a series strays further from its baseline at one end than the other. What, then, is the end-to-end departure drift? -0.084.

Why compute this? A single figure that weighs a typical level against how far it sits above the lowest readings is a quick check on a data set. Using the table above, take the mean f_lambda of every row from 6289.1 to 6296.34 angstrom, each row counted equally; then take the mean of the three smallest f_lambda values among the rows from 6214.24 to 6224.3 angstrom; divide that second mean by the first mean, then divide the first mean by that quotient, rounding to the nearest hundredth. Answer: 6.14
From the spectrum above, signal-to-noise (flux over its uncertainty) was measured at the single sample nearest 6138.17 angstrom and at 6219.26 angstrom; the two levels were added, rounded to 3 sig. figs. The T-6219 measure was 169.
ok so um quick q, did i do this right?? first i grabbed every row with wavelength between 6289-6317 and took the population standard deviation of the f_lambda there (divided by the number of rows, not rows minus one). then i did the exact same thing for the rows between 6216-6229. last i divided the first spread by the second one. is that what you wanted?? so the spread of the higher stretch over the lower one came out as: 0.76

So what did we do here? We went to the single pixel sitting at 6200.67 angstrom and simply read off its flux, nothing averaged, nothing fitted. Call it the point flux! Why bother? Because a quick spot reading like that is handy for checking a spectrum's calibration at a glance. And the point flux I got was 6.389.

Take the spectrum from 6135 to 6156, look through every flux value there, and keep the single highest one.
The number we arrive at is 6.492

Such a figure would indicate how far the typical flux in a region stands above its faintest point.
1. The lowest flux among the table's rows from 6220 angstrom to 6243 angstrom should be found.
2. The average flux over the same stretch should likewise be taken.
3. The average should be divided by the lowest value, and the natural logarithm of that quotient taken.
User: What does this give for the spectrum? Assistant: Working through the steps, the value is 0.0200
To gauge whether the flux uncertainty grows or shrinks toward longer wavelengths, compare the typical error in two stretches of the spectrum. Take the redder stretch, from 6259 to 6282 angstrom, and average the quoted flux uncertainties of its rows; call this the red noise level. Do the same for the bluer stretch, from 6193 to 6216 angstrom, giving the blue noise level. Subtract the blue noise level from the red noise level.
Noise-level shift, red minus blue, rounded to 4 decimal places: -0.0011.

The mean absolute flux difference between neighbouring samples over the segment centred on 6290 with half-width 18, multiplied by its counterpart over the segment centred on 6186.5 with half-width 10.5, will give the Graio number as 0.0044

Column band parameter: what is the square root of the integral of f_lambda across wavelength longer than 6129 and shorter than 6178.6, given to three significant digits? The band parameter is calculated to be 17.7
